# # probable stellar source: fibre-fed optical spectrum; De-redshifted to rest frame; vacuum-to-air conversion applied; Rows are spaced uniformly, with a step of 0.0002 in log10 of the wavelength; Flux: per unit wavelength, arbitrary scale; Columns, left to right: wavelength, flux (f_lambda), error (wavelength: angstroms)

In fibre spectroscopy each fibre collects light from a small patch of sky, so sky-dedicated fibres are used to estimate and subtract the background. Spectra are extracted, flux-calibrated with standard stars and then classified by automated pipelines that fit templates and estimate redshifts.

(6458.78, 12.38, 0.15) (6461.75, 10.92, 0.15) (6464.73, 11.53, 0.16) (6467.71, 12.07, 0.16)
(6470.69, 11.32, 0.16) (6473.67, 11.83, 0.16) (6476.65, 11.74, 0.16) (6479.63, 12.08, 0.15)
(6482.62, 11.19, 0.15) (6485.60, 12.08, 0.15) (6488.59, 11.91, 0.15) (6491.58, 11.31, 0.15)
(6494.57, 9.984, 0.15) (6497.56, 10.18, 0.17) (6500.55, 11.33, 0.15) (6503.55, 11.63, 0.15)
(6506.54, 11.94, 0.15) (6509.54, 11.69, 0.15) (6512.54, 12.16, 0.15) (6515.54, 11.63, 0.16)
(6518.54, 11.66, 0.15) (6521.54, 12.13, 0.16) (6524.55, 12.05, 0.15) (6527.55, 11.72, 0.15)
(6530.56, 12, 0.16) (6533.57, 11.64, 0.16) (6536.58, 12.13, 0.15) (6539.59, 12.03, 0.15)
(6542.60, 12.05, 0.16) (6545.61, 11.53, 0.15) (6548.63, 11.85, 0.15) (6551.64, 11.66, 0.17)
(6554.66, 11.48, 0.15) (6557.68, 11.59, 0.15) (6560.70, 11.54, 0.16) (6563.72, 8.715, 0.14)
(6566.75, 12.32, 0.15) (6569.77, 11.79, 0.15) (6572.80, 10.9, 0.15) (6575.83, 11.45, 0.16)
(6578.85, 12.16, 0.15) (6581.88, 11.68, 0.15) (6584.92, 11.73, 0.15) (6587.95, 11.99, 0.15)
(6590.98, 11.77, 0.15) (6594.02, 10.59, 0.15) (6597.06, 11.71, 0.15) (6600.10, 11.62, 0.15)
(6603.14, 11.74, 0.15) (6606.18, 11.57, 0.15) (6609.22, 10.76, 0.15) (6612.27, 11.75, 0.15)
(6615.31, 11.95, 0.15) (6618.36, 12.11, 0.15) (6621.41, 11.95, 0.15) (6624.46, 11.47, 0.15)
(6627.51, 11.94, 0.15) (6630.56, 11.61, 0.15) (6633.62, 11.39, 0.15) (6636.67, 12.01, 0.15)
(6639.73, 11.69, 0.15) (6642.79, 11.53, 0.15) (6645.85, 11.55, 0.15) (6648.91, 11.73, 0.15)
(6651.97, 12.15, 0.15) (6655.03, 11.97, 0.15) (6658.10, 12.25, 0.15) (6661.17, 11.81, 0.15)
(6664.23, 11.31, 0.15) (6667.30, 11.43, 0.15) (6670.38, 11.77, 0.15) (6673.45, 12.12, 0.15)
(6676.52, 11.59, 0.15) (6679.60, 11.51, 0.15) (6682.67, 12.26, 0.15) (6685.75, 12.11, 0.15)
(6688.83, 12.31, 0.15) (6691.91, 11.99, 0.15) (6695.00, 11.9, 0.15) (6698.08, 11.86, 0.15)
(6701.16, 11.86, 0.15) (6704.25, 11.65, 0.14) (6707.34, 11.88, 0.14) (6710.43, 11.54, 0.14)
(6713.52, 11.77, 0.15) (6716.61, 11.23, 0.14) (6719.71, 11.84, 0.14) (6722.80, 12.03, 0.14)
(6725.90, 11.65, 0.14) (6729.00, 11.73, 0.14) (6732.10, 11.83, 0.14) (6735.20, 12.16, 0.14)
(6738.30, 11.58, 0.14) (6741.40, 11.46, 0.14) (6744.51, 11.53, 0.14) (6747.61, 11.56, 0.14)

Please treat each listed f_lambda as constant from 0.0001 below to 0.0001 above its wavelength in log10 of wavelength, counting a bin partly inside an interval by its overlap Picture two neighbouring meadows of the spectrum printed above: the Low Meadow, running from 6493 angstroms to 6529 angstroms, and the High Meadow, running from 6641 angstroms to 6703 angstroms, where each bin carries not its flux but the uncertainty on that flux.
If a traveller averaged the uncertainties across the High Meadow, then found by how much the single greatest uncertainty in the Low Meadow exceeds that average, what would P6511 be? 0.0200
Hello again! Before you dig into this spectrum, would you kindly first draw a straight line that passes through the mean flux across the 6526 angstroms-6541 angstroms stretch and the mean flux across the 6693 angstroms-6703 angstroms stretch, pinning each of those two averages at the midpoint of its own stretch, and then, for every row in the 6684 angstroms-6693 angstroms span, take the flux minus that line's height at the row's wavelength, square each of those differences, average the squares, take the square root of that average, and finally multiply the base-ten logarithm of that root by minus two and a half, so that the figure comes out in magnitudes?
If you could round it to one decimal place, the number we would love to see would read 1.3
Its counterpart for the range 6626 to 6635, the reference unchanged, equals 1.2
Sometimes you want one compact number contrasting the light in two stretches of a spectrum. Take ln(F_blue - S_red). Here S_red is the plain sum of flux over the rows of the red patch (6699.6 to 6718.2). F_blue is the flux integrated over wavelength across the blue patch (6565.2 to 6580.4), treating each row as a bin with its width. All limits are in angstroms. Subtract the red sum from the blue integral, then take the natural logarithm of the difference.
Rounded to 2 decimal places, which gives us 4.68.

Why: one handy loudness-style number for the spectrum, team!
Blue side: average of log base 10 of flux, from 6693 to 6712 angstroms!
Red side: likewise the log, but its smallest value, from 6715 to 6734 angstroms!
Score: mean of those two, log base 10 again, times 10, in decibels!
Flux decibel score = 0.256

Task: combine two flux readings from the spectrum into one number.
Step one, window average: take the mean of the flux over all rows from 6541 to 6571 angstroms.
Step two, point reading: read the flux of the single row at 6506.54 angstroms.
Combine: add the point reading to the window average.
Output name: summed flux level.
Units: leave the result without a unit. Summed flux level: 23.4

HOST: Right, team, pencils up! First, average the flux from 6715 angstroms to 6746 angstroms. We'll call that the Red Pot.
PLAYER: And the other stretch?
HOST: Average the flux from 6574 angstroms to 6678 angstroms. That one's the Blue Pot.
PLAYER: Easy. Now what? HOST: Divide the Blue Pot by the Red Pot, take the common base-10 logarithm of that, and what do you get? 0.000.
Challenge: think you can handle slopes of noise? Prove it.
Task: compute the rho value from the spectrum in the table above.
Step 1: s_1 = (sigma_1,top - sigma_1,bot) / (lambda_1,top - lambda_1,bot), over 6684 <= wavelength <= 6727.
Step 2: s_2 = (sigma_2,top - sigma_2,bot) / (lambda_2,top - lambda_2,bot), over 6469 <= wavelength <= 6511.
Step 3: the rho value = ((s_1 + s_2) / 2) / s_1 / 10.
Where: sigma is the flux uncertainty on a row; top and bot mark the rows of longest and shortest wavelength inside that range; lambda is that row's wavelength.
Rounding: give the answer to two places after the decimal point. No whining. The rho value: 0.10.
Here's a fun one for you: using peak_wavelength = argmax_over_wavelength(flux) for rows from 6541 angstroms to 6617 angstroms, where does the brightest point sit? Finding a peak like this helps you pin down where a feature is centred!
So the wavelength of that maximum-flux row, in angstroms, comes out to 6566.75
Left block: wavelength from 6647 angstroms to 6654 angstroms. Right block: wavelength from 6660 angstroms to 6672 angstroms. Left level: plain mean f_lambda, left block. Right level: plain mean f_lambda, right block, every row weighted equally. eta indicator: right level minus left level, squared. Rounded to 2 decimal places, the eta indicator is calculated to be 0.13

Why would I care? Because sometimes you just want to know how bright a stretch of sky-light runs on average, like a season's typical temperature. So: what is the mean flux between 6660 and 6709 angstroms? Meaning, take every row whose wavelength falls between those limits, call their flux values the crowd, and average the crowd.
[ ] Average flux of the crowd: 11.8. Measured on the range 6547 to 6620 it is 11.5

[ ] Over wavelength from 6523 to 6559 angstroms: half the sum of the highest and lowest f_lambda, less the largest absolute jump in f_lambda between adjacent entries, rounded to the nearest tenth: 11.3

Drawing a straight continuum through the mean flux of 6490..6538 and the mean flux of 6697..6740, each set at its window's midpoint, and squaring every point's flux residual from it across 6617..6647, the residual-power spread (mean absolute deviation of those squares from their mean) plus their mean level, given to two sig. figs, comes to 0.11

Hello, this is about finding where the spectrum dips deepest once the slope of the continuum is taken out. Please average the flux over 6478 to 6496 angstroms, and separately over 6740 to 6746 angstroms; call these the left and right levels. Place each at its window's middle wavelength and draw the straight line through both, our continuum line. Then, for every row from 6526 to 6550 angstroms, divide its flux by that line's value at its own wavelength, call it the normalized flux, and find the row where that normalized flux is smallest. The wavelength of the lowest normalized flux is 6545.61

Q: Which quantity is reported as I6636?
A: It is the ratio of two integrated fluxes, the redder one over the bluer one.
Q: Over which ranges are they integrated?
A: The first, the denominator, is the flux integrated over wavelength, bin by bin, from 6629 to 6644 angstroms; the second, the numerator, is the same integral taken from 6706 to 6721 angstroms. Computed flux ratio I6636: 1.0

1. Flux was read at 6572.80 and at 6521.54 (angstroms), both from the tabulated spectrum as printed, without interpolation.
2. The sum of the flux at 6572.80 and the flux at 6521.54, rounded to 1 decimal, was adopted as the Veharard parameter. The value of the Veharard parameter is 23.0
